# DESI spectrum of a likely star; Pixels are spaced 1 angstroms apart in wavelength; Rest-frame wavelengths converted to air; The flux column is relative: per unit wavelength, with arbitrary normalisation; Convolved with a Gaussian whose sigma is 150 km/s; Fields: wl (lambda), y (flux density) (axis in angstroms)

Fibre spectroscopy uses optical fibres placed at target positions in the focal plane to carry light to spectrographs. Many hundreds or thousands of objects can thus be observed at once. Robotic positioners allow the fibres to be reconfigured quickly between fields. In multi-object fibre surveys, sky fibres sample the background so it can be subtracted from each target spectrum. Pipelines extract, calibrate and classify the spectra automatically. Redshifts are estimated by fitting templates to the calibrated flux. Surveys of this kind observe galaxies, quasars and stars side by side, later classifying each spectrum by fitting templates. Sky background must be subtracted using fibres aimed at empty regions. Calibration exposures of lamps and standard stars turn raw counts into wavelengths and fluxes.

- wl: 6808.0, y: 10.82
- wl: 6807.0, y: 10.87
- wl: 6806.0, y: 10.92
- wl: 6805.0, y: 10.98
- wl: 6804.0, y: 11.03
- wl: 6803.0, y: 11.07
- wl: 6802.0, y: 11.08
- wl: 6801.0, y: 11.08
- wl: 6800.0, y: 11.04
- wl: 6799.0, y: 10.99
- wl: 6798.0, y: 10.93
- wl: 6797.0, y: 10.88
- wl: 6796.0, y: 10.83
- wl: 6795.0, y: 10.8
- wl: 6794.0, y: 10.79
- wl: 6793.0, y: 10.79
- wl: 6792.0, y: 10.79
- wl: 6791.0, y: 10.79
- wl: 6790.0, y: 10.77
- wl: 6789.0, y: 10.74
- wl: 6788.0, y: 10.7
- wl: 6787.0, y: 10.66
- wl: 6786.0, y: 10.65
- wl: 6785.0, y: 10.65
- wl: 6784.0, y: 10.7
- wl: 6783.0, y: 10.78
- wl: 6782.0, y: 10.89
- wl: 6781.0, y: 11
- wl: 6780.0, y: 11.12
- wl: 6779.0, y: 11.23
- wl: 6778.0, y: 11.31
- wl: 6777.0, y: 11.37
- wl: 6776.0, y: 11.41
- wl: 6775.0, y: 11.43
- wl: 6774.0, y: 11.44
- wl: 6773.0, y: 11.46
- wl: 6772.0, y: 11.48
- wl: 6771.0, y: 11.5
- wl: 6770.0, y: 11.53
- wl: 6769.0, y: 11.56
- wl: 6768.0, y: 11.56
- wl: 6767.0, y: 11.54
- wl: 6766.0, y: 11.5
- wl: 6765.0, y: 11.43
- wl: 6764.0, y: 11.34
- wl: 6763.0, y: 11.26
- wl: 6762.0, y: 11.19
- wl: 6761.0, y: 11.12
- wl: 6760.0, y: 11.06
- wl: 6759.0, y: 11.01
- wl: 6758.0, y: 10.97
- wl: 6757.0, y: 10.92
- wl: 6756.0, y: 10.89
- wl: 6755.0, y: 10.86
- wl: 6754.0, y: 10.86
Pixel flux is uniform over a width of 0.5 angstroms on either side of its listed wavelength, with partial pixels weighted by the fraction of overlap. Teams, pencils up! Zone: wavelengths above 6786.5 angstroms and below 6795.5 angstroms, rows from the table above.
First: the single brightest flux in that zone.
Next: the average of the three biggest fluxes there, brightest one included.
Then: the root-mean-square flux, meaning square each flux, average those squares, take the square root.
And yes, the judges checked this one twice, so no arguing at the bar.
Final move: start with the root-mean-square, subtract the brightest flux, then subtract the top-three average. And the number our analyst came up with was -10.8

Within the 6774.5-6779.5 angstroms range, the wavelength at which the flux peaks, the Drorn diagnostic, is 6775.0 angstroms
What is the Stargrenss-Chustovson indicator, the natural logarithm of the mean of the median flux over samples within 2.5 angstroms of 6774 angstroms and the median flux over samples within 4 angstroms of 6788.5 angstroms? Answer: 2.41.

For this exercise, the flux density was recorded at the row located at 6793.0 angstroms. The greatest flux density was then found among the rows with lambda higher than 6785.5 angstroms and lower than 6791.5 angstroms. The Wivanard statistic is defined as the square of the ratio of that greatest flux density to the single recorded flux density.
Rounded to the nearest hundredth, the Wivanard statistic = 1.00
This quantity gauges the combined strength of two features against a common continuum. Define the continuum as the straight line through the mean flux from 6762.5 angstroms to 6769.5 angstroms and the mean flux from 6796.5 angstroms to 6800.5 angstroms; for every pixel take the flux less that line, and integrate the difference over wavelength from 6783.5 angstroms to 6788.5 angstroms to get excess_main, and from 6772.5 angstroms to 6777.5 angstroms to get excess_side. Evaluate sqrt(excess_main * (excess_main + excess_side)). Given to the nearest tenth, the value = 2.1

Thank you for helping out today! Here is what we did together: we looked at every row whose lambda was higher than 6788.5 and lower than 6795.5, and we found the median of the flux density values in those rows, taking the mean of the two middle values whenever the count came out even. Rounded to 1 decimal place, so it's 10.8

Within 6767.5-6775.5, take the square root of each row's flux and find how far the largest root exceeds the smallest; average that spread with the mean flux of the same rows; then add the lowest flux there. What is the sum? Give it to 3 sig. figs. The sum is 17.2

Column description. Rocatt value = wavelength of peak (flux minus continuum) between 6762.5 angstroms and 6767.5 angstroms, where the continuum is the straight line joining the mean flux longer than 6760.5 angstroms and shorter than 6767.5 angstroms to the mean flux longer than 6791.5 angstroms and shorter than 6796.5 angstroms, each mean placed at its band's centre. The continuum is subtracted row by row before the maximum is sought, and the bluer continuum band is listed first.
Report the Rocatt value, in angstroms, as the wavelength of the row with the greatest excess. 6767.0 angstroms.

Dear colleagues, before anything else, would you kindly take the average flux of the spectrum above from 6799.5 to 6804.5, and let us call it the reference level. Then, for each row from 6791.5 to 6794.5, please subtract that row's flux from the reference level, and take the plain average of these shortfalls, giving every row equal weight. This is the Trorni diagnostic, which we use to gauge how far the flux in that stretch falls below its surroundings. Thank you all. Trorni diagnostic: 0.27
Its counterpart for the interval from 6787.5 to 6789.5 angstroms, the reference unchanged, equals 0.34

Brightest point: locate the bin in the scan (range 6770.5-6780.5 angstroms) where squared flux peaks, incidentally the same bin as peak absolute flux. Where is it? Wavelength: 6771.0 angstroms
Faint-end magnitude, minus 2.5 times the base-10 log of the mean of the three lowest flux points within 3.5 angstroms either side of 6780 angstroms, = -2.59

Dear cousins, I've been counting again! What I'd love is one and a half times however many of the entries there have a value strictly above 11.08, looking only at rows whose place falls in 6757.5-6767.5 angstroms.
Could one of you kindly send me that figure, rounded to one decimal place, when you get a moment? 10.5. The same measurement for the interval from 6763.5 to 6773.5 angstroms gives 15.0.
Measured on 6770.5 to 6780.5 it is 15.0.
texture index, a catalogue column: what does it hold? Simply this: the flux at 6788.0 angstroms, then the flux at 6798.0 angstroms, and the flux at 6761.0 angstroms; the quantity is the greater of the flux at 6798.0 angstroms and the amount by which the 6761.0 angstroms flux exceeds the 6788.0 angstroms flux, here 10.9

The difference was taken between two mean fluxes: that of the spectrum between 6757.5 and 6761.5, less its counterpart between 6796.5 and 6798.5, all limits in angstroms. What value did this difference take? 0.1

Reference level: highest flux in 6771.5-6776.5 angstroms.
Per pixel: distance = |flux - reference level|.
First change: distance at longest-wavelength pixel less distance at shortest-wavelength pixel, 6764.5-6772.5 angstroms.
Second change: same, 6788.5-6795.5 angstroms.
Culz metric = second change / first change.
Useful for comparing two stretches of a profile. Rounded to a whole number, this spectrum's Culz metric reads 1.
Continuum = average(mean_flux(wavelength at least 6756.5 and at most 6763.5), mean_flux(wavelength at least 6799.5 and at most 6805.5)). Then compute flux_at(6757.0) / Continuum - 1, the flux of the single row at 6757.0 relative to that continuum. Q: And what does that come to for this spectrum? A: -0.013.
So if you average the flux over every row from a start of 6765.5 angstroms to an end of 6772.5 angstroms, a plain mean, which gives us 11.5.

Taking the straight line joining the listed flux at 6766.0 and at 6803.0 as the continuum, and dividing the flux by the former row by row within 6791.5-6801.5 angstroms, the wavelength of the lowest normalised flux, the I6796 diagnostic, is 6792.0 angstroms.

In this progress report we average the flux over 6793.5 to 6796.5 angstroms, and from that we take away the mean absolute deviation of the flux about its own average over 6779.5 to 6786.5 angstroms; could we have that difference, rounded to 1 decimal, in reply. 10.7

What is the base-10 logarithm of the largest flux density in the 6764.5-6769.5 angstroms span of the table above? 1.06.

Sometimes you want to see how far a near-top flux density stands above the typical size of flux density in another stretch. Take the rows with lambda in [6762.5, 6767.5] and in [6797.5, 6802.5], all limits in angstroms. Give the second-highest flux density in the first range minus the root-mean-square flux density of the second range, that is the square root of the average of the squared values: 0.5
